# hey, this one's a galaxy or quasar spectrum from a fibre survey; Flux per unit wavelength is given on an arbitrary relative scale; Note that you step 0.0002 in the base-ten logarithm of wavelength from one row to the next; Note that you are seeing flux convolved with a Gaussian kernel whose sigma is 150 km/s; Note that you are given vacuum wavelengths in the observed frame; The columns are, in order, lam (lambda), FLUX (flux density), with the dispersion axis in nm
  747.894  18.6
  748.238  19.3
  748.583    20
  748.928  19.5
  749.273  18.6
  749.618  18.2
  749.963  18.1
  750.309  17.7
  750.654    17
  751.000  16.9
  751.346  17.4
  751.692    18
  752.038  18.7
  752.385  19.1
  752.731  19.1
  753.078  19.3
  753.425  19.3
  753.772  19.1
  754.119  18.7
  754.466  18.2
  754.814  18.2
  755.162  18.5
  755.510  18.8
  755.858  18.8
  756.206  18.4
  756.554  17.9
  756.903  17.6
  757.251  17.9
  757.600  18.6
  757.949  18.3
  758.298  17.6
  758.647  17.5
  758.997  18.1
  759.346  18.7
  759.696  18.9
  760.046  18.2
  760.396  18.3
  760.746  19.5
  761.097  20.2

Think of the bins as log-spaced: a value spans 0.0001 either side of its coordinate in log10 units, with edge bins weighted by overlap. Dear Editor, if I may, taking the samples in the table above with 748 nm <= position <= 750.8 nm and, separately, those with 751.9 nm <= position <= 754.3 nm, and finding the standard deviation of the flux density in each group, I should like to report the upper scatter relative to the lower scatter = 0.25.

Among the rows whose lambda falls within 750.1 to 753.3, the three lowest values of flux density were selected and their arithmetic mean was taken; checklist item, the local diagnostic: 17.1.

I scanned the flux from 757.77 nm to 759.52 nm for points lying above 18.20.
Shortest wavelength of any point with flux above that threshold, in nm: 757.949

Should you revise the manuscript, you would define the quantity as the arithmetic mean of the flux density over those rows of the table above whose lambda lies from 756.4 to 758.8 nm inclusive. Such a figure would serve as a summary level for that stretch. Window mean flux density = 17.9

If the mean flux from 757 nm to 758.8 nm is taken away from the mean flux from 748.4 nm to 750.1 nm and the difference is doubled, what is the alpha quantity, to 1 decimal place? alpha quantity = 1.8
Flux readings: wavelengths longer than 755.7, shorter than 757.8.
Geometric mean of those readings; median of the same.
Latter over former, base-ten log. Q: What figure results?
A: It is -0.0011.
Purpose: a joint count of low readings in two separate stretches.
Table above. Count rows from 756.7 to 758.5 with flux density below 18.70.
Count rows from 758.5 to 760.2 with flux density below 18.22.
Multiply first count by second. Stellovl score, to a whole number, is 15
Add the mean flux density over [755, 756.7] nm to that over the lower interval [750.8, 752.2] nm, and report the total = 36.2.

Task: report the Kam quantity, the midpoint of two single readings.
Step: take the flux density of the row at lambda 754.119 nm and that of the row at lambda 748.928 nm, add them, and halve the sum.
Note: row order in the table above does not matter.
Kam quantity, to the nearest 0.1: 19.1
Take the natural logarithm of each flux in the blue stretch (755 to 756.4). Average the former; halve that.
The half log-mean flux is 1.46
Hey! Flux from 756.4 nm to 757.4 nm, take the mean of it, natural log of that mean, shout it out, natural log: 2.88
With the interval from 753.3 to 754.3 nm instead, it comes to 2.95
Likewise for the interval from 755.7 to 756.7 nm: 2.91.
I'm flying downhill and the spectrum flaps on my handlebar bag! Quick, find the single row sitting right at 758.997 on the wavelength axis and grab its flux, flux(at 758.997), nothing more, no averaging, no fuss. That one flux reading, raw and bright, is 18.1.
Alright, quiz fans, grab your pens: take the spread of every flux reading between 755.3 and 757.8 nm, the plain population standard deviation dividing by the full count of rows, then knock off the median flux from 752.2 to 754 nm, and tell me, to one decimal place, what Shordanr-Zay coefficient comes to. -18.7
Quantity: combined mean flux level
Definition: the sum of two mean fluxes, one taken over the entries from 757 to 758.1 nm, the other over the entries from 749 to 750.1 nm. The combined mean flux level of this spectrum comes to 36.6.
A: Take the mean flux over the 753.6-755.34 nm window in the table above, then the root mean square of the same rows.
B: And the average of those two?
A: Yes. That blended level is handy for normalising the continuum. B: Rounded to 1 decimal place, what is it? 18.5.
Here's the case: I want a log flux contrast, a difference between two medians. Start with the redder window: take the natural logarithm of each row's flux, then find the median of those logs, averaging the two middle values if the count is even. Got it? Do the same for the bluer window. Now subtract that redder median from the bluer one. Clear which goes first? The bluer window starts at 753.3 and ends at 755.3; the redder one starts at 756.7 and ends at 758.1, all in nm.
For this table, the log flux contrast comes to 0.027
